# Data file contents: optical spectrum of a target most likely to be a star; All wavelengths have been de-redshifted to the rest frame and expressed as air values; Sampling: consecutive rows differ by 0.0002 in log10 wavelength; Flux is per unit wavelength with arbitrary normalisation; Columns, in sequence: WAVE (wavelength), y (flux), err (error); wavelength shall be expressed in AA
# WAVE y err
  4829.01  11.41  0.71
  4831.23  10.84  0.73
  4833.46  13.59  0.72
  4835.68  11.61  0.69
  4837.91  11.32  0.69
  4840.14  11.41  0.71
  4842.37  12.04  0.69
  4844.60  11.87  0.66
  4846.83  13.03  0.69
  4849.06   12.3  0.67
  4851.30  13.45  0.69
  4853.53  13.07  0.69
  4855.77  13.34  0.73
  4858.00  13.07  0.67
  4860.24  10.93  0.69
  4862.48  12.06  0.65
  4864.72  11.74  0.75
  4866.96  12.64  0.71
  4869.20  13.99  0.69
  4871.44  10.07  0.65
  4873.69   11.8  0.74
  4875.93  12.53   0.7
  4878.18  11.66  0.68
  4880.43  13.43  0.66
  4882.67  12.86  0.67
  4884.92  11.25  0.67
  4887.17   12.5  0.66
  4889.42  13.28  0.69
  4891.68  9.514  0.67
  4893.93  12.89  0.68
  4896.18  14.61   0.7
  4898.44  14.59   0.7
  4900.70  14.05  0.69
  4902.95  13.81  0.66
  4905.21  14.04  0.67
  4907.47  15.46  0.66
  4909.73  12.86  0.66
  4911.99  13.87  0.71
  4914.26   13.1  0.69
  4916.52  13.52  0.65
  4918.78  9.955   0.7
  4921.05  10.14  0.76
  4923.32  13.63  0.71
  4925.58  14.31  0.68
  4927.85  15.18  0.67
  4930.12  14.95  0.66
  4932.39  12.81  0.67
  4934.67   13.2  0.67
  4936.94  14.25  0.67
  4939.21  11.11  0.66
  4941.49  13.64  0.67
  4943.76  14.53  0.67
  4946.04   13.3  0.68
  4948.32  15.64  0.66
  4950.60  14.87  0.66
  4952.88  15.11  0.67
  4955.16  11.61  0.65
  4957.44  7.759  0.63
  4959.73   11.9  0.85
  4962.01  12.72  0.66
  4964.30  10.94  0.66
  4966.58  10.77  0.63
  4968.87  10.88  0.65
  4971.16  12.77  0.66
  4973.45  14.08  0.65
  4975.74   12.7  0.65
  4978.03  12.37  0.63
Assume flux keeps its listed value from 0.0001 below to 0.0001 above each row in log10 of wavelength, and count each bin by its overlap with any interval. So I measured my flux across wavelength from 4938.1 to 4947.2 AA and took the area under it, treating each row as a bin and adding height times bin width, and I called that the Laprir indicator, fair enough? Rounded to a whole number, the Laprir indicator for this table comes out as 120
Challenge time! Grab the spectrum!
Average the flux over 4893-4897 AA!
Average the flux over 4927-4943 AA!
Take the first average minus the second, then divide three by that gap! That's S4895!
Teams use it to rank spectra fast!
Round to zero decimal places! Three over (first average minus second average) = 19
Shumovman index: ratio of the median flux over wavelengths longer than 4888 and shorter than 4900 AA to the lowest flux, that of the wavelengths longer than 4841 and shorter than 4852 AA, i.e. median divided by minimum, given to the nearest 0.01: 1.12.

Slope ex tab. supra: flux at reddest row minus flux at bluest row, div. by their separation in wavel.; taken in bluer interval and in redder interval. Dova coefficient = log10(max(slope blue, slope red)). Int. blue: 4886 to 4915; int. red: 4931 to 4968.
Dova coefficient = -1.65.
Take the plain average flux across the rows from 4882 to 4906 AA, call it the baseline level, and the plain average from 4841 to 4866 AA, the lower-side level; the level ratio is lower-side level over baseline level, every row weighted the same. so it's 0.95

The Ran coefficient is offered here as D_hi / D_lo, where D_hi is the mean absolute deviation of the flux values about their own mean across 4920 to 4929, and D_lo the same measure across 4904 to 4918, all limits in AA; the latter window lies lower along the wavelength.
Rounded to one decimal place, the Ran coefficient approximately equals 2.4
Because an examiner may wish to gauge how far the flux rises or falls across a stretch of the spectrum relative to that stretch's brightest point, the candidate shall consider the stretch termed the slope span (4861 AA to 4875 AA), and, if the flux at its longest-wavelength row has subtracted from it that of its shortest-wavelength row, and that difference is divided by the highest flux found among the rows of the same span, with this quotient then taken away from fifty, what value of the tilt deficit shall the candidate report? 50.0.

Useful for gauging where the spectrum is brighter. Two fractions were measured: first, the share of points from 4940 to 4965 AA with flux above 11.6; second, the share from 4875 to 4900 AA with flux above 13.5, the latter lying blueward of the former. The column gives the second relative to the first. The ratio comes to 0.22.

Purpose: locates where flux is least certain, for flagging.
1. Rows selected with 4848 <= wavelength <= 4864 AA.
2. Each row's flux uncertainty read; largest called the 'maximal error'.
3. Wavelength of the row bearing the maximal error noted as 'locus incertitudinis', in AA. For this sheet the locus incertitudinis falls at 4855.77 AA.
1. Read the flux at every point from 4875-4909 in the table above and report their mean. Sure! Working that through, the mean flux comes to 13.1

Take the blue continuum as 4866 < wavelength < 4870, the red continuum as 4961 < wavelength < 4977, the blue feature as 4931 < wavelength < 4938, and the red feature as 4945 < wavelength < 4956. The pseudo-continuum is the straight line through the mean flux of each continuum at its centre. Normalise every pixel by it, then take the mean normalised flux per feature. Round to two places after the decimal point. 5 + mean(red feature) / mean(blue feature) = 6.07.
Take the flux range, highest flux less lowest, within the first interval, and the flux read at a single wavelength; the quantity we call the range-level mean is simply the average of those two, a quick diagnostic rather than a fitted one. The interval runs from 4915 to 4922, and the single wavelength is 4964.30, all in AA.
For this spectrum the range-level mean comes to 7.3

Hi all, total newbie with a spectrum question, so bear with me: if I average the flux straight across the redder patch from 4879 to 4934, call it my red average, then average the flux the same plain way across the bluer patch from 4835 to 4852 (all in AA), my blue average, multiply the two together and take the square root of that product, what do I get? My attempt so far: 12.6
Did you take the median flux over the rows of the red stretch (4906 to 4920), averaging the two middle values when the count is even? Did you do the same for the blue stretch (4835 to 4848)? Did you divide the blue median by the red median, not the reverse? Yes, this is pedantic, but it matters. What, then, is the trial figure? 0.88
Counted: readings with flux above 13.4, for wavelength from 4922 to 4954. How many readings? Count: 10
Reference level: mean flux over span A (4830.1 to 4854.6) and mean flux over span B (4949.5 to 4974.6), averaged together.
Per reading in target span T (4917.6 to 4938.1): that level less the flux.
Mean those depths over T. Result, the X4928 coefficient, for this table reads -0.98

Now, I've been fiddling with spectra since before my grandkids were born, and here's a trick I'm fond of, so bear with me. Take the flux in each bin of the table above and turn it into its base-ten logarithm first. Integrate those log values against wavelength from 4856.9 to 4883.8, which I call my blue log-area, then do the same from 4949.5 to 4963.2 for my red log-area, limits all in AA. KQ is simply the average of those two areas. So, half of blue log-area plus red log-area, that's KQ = 22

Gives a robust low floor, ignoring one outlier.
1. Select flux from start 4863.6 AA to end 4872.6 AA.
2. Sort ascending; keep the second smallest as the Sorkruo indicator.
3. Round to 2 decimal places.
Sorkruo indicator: 11.74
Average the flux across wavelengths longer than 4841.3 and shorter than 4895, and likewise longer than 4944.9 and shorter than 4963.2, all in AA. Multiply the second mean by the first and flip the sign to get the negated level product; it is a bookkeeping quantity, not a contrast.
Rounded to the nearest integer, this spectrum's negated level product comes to -158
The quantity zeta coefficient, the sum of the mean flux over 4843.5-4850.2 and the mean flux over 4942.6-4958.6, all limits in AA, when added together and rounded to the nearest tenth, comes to 25.7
